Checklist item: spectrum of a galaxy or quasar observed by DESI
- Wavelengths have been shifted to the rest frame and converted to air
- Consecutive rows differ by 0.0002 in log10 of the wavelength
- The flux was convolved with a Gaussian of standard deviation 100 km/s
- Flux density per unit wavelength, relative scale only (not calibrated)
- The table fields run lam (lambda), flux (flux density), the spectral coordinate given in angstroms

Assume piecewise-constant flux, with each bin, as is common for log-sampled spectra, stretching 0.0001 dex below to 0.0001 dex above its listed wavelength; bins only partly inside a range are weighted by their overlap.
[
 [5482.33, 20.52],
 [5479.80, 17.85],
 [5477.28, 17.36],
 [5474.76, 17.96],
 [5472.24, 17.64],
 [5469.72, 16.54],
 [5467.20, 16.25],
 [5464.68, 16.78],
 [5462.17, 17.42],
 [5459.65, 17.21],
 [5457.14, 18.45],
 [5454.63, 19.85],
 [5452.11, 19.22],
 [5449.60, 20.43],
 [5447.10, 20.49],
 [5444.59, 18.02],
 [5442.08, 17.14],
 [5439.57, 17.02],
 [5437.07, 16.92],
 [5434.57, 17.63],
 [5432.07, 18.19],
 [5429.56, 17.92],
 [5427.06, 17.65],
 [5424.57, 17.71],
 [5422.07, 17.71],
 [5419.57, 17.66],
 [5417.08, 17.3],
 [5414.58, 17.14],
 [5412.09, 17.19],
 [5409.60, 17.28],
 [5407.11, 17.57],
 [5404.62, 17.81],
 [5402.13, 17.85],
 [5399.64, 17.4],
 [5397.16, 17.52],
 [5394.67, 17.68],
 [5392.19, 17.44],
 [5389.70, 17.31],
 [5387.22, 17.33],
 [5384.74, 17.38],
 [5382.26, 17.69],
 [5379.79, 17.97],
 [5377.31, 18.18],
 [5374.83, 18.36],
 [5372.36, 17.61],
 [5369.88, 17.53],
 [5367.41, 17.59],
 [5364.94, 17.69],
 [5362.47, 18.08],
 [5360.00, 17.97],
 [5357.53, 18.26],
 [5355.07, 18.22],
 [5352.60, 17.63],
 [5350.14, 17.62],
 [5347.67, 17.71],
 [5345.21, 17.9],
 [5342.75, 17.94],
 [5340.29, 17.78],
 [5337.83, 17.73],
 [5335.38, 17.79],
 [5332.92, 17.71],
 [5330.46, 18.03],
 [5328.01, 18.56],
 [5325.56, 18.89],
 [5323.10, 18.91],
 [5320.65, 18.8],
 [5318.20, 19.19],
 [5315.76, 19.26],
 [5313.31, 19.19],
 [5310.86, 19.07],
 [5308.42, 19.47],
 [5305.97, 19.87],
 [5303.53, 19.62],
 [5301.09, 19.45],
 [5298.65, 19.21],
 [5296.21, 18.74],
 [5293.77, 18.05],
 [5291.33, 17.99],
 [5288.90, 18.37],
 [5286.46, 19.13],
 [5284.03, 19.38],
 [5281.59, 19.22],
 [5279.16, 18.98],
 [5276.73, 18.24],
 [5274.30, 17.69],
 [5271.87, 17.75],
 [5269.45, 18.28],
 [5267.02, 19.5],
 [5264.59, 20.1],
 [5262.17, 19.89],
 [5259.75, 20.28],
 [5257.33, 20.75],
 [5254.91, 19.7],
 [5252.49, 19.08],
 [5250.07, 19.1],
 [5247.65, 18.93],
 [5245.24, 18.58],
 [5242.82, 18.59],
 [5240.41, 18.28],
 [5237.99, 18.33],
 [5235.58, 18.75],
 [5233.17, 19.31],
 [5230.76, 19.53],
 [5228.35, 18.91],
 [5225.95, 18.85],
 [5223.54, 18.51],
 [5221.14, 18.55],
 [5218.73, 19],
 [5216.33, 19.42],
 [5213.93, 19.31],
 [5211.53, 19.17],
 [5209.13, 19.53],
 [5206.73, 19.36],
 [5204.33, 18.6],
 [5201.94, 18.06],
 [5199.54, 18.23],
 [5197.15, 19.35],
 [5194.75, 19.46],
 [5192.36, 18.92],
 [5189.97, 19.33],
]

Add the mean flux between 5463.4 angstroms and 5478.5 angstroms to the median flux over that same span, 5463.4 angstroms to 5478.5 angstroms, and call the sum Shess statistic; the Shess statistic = 34.2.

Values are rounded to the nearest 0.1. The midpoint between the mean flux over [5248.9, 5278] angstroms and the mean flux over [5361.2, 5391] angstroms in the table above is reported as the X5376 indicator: 18.5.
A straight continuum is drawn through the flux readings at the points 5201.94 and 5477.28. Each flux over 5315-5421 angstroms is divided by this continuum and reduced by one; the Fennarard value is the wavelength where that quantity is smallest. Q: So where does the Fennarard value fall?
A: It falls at 5414.58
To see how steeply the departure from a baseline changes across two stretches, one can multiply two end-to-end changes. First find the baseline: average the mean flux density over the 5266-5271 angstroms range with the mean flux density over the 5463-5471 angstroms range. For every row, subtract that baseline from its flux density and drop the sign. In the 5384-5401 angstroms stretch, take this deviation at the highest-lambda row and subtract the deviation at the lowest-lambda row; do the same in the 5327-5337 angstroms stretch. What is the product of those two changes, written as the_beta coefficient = 0.02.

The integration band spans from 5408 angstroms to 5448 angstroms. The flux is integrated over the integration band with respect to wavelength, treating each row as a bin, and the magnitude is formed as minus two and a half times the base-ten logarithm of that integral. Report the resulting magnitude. -7.12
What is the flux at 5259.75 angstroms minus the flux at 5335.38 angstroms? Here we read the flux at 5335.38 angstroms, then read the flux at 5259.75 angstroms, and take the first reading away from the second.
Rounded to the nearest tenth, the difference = 2.5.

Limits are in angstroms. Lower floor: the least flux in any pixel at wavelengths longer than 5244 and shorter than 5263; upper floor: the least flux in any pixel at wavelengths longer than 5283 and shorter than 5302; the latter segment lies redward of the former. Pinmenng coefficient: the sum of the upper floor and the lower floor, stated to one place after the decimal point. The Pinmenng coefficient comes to 36.6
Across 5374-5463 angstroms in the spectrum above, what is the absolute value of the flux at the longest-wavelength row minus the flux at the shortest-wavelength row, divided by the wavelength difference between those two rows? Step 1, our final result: 0.011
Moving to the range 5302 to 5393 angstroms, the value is 0.025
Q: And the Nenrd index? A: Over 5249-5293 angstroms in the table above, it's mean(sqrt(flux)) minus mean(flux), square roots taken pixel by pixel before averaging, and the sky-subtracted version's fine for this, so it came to -14.7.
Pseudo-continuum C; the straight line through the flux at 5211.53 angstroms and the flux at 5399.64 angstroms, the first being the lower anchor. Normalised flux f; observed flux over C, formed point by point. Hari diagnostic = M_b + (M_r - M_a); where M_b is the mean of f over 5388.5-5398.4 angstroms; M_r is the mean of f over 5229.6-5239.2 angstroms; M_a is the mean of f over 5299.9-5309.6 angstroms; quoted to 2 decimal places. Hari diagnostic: 0.93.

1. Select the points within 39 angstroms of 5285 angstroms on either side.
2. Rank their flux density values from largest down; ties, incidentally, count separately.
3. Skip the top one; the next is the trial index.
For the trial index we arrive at 20.28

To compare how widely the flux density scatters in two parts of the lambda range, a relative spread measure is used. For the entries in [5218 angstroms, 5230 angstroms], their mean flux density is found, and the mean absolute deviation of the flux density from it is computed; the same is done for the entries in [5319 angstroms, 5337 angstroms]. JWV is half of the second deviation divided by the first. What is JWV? 1.2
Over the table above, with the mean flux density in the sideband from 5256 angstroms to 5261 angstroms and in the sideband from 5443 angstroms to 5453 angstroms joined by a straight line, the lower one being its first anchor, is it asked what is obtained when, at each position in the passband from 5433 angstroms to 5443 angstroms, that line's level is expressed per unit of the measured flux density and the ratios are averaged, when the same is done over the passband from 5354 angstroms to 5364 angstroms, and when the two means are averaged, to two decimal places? 1.12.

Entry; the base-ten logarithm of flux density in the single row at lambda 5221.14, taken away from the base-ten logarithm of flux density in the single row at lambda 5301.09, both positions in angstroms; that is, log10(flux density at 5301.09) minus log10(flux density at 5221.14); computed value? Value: 0.021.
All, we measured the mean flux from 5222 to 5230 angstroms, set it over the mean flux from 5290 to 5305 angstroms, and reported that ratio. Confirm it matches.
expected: 1.00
